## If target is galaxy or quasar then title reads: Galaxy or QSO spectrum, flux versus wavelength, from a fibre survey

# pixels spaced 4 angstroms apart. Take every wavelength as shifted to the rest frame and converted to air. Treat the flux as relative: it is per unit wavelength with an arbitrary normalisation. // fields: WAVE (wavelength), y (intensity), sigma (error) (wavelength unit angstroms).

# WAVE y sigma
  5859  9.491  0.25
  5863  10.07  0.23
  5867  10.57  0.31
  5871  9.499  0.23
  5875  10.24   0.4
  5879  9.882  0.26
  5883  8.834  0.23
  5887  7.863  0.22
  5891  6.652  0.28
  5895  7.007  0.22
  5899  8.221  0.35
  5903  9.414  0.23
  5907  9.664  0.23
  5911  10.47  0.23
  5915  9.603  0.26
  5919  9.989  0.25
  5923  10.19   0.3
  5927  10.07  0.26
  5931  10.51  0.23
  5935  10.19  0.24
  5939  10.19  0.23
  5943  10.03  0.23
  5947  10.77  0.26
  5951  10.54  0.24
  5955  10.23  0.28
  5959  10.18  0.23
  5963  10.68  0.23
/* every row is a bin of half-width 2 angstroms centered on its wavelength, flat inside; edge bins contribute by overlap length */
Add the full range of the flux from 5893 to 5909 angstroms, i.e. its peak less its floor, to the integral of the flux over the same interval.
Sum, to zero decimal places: 140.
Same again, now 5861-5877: 163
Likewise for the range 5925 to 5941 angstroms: 164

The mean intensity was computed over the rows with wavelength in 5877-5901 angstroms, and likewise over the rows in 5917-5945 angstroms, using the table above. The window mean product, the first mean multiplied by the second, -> 82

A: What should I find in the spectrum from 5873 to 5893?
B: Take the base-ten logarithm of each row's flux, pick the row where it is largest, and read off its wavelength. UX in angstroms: 5875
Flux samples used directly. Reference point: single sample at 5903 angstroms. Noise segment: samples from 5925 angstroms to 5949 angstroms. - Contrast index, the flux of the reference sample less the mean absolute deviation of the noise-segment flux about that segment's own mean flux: 9.2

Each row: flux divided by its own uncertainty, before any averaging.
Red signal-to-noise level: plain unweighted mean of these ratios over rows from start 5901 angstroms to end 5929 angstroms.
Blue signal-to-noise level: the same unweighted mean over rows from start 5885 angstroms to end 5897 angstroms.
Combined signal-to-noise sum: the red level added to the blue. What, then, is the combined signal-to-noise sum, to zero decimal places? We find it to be 70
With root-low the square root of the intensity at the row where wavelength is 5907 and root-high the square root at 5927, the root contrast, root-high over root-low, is 1.021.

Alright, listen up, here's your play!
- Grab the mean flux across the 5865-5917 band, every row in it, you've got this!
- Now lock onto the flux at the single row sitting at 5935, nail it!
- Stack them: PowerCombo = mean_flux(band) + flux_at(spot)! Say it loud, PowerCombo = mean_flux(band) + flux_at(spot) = 19.3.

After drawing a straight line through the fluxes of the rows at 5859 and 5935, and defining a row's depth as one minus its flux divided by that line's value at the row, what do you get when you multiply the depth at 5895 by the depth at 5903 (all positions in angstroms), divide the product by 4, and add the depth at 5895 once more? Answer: 0.29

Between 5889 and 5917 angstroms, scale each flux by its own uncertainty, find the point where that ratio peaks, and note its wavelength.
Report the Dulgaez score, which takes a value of 5911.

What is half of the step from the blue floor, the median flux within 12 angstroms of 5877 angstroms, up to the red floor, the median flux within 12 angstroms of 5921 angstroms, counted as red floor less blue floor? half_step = 0.22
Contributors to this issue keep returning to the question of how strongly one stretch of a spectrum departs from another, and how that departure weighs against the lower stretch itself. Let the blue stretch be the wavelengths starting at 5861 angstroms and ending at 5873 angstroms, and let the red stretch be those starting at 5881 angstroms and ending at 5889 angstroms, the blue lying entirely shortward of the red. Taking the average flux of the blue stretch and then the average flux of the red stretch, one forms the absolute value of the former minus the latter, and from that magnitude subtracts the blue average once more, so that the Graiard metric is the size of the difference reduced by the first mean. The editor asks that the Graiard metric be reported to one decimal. -8.3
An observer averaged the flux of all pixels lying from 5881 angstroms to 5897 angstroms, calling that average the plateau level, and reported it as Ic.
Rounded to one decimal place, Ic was 7.6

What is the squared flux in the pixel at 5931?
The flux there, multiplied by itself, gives 110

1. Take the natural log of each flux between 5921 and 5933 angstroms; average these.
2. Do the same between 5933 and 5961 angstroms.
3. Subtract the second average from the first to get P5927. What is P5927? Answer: 0.00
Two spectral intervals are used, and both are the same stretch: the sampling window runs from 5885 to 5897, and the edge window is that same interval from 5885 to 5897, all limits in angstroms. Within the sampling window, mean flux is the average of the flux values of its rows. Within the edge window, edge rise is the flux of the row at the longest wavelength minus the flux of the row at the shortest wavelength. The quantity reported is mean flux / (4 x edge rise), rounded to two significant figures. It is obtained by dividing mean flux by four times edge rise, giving -2.1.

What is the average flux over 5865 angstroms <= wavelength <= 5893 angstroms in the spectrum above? 9.1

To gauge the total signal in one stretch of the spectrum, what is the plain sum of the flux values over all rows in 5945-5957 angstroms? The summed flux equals 31.5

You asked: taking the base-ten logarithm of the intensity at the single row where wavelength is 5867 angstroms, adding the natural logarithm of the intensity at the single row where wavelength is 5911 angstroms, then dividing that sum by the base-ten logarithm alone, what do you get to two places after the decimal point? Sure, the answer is 3.29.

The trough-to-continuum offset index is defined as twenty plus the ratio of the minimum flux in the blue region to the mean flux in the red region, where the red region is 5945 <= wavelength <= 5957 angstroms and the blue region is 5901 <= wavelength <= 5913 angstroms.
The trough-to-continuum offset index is 20.9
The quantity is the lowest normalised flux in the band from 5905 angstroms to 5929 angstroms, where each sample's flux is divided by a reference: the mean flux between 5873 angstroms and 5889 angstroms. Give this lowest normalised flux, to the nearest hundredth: 1.04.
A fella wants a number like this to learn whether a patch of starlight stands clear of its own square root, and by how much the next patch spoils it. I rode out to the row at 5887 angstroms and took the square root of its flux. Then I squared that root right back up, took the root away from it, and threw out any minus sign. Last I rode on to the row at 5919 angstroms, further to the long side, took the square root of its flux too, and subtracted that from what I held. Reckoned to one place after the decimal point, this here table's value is 1.9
